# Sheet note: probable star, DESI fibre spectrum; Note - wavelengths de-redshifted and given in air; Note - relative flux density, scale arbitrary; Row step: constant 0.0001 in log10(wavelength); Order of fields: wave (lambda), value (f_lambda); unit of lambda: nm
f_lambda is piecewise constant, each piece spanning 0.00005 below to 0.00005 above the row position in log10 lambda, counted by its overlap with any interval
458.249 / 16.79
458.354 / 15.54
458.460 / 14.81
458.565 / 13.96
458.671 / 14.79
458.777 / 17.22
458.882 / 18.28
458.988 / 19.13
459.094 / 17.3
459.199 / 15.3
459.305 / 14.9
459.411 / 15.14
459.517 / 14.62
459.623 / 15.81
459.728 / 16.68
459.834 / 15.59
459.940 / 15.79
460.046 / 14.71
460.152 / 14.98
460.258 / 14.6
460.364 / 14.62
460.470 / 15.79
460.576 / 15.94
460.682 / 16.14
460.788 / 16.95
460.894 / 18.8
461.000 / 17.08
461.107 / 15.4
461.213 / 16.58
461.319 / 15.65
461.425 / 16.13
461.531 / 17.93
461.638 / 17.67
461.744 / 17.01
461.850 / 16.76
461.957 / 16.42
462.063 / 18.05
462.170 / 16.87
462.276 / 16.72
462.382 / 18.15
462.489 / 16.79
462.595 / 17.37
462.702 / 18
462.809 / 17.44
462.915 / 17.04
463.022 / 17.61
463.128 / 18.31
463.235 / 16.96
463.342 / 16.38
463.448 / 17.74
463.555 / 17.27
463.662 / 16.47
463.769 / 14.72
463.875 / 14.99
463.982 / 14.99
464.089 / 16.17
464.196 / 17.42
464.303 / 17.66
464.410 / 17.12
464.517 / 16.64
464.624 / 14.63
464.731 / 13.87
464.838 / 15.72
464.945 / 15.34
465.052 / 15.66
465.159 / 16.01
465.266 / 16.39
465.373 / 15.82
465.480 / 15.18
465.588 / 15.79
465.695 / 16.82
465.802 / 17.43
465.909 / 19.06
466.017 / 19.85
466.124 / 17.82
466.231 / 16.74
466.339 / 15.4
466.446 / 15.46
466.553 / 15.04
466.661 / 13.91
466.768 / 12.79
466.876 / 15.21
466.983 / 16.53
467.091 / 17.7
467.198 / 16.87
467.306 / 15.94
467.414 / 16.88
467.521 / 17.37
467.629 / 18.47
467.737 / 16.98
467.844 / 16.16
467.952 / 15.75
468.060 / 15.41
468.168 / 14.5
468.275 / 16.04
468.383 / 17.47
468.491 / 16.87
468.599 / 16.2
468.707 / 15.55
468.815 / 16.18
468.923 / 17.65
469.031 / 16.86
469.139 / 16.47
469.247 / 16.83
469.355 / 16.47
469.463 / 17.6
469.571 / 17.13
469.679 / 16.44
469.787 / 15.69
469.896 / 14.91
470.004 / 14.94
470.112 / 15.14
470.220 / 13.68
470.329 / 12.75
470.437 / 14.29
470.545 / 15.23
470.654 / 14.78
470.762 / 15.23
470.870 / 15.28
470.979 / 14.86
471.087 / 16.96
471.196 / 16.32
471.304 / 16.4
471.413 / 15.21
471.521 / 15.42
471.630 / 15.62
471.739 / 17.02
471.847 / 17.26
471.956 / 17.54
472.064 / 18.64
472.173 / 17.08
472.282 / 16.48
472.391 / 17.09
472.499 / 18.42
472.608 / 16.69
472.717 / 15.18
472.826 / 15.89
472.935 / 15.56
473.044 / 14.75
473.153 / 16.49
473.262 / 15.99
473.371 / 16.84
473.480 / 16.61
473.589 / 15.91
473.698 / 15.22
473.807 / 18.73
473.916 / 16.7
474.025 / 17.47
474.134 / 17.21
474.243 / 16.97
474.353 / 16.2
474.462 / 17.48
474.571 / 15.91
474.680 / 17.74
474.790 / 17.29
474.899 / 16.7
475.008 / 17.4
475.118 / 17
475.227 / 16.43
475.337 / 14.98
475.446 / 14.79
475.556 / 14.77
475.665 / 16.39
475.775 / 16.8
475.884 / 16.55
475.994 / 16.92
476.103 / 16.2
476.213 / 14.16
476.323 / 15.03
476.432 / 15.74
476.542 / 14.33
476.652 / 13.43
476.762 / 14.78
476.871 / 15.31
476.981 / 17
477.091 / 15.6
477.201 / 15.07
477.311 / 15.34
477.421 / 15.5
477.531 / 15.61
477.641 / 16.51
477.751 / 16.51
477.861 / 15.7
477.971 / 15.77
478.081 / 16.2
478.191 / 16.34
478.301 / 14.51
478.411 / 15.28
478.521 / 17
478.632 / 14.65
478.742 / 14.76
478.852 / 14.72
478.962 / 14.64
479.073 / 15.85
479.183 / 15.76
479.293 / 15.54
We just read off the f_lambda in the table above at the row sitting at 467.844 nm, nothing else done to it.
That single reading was 16.16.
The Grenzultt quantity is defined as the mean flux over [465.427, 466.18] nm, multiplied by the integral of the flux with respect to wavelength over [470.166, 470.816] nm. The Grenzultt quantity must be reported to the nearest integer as 162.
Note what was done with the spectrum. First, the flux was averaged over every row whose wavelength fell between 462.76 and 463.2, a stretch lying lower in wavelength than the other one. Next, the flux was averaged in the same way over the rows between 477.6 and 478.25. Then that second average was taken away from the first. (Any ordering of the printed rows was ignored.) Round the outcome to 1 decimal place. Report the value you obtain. 1.4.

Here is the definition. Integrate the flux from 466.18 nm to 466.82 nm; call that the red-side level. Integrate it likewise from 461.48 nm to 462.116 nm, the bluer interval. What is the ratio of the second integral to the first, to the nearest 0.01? 1.15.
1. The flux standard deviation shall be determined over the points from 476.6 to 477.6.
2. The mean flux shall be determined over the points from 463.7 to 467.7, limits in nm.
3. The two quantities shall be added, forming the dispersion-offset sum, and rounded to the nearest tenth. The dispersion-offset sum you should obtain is 17.1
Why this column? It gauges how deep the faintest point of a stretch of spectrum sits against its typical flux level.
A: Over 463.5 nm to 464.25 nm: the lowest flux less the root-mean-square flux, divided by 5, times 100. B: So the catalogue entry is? -26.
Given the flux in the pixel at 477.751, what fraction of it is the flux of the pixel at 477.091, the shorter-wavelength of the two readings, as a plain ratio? 0.94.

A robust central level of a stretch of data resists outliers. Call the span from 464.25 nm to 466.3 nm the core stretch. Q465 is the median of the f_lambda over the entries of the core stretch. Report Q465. 16.4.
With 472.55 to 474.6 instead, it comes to 16.5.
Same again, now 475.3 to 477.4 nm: 15.3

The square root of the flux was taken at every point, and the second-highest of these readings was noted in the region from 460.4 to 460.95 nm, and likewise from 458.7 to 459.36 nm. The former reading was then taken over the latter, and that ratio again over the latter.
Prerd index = 0.225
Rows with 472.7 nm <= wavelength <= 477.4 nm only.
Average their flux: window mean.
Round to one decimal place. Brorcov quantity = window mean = 16.1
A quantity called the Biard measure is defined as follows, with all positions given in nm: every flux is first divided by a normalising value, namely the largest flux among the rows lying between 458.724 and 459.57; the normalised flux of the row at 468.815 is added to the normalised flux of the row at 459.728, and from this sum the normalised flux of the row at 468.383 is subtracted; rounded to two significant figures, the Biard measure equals 0.80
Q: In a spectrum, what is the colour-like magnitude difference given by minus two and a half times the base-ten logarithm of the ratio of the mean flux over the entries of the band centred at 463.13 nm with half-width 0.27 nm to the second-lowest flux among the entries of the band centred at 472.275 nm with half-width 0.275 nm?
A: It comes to -0.01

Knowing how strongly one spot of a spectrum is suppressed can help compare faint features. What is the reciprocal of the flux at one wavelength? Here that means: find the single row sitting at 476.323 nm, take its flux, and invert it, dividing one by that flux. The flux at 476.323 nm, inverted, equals 0.067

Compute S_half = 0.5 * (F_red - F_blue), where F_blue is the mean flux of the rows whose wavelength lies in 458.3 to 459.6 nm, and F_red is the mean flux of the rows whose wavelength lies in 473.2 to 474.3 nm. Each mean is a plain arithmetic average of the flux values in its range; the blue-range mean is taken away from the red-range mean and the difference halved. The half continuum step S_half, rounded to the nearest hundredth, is 0.42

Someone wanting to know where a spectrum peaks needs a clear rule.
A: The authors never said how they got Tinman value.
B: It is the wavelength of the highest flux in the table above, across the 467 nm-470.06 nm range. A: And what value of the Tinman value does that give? 467.629 nm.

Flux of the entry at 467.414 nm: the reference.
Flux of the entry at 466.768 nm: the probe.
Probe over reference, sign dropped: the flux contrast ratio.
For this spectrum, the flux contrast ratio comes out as 0.76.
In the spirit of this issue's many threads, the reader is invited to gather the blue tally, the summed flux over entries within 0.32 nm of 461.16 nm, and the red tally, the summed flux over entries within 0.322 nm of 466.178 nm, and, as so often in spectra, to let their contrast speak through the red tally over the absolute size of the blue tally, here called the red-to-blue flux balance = 1.05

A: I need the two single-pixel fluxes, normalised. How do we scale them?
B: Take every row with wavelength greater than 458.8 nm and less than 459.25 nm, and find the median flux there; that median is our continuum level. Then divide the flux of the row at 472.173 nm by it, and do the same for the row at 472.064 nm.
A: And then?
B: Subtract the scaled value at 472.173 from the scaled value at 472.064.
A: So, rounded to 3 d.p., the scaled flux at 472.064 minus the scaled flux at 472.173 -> 0.088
